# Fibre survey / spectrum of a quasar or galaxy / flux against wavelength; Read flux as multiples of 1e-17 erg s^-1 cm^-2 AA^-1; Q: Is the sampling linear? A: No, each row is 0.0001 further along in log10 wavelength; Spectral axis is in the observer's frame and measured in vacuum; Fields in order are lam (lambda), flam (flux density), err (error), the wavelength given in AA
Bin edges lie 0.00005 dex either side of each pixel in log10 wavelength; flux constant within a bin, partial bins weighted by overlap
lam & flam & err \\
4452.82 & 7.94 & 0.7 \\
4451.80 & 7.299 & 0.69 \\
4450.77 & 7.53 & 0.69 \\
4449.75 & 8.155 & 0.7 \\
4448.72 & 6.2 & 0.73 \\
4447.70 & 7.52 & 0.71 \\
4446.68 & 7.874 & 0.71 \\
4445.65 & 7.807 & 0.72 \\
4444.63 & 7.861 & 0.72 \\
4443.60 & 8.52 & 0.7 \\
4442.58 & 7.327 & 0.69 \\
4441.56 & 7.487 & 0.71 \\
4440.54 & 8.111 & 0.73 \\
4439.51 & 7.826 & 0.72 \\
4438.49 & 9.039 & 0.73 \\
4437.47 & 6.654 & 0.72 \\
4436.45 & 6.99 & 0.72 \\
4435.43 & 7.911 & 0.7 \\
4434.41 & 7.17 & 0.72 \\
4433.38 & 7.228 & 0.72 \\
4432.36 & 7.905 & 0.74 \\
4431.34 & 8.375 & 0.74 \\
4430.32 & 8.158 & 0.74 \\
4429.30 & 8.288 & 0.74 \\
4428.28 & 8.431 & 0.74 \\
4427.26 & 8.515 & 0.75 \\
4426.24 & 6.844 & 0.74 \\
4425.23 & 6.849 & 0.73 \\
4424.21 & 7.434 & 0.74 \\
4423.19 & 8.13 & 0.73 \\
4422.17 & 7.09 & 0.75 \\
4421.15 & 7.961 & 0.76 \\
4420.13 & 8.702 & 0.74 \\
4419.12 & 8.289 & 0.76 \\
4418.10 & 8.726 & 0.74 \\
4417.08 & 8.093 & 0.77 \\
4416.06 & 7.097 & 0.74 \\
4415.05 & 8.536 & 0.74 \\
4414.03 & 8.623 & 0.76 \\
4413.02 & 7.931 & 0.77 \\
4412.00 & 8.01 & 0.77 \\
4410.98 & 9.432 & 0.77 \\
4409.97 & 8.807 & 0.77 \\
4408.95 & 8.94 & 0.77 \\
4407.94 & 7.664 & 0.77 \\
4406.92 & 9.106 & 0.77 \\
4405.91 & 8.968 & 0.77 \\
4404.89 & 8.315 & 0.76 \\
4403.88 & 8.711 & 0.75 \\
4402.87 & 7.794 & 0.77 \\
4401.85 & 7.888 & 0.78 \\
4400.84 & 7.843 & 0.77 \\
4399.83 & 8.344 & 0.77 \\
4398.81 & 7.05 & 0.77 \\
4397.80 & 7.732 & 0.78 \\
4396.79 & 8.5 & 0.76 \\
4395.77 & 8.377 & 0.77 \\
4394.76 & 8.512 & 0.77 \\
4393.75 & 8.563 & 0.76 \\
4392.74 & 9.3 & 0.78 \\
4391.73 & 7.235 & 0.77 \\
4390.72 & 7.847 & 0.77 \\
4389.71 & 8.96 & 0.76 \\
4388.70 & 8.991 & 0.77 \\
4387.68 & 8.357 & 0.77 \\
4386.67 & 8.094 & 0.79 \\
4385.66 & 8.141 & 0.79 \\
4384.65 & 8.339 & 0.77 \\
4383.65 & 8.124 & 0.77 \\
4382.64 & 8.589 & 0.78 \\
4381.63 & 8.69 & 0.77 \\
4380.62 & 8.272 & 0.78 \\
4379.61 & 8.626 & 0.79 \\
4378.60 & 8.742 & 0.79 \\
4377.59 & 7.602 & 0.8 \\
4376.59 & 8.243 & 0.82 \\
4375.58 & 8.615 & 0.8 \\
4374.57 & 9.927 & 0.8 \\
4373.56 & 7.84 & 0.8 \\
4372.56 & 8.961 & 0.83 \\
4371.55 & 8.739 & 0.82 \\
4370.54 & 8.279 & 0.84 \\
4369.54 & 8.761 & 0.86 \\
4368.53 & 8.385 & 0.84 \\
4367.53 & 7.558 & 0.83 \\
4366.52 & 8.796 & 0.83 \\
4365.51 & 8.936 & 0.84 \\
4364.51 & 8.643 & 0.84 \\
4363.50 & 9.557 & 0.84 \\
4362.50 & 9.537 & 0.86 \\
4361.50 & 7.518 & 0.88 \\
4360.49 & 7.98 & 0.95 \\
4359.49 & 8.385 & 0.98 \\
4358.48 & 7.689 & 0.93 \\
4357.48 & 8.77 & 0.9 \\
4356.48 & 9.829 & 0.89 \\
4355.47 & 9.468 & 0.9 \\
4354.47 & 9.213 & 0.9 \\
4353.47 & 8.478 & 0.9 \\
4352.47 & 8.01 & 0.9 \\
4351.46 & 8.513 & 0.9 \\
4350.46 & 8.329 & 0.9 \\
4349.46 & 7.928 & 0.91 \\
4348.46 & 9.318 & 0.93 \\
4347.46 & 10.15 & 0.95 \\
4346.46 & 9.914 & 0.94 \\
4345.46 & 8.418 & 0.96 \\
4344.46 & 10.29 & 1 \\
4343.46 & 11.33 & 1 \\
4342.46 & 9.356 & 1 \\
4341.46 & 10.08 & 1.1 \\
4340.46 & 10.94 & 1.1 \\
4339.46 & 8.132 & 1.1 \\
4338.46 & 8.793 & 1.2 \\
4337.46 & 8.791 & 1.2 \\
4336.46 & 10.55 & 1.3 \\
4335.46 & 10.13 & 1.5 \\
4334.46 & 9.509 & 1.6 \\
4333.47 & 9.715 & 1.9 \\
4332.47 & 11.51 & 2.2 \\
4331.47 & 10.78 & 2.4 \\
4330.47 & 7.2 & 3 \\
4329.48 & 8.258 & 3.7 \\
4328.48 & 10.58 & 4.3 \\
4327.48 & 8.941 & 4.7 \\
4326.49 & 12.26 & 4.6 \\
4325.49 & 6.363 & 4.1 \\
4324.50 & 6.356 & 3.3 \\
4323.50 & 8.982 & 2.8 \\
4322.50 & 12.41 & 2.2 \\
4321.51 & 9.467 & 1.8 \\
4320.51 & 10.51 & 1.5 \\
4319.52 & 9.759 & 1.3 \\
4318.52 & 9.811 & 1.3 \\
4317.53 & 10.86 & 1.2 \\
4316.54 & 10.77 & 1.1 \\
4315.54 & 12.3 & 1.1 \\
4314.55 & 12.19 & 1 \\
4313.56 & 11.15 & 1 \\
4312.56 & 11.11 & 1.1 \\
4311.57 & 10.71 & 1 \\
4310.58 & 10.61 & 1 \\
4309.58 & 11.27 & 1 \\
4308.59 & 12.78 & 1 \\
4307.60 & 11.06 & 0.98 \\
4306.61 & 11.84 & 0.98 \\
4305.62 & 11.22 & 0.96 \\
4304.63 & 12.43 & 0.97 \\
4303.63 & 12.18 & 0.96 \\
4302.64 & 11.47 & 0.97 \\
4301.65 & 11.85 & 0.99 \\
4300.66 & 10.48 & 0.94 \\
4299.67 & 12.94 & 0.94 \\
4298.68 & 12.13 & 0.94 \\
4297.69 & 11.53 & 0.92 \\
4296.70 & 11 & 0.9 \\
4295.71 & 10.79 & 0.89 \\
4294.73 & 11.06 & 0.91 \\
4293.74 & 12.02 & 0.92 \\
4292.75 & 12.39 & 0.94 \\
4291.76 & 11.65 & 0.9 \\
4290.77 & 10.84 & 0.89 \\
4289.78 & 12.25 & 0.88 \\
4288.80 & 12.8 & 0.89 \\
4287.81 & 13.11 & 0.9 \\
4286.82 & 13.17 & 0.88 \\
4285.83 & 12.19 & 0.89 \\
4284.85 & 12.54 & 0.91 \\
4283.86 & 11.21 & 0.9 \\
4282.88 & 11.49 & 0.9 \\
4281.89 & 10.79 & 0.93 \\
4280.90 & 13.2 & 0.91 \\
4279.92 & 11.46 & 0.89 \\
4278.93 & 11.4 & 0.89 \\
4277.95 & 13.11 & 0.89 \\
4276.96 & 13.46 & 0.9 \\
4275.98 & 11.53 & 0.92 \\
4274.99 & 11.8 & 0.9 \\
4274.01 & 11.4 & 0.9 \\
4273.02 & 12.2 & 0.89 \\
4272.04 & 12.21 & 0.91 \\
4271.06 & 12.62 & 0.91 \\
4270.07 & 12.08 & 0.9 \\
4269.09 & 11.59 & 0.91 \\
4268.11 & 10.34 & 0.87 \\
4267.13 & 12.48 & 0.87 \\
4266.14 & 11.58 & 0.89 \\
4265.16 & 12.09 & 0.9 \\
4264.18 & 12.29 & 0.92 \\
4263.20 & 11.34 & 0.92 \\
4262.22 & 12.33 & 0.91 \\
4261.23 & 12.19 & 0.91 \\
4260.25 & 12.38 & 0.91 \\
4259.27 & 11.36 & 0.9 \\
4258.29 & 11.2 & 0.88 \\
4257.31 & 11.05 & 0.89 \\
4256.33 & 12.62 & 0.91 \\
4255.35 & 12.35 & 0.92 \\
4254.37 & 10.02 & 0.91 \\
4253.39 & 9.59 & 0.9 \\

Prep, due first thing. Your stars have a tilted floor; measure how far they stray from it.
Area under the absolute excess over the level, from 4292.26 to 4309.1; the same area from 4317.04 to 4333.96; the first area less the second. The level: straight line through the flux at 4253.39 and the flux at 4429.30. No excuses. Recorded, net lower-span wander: 16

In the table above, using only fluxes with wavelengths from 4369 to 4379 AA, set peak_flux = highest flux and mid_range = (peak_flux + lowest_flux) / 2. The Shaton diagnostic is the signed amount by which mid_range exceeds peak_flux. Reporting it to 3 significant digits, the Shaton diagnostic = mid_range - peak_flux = -1.16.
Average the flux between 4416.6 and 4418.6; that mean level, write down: 8.4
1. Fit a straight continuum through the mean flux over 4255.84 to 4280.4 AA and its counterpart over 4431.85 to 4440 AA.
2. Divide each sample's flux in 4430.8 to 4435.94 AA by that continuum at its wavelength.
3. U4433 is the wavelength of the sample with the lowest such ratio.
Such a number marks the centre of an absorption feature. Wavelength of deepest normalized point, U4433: 4434.41 AA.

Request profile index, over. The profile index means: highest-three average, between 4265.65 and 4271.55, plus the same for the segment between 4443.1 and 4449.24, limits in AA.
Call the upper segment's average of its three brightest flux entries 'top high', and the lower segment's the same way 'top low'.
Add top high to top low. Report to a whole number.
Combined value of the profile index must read 20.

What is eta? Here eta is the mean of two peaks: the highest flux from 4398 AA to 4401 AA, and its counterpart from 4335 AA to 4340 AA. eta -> 9.4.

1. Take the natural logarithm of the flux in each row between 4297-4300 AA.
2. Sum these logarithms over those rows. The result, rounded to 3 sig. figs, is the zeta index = 7.50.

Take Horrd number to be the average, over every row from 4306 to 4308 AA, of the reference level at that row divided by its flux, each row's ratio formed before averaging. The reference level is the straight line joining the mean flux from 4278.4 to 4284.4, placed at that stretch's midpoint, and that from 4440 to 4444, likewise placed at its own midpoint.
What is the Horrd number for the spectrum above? 0.96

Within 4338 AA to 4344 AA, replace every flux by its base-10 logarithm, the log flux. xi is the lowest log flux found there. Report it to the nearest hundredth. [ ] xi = 0.91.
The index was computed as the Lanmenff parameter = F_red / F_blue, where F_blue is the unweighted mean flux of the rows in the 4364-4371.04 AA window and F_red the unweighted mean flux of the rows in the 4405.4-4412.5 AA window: 1.03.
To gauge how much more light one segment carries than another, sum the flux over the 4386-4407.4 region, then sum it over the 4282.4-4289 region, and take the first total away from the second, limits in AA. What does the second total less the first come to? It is -88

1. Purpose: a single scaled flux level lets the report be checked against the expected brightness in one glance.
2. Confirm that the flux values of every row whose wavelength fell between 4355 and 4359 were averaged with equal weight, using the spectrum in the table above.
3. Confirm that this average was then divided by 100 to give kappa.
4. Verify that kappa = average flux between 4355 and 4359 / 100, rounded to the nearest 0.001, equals 0.089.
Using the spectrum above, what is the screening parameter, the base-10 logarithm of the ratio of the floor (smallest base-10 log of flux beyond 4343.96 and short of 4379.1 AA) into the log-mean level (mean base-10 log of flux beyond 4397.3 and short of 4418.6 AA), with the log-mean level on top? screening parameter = 0.019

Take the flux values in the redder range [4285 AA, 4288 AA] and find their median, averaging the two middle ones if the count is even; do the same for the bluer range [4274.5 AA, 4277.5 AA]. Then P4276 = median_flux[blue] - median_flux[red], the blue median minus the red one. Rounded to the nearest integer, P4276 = -1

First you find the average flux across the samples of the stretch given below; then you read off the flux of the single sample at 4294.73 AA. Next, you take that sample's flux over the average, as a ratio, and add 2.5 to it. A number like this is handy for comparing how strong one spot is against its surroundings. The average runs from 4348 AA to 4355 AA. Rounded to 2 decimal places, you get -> 3.79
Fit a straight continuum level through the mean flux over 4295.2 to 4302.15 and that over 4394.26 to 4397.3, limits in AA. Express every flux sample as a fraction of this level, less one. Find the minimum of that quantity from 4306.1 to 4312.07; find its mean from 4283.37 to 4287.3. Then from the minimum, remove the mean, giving -0.08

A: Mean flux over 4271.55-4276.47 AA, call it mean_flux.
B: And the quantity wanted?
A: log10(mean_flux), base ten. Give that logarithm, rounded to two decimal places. 1.07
